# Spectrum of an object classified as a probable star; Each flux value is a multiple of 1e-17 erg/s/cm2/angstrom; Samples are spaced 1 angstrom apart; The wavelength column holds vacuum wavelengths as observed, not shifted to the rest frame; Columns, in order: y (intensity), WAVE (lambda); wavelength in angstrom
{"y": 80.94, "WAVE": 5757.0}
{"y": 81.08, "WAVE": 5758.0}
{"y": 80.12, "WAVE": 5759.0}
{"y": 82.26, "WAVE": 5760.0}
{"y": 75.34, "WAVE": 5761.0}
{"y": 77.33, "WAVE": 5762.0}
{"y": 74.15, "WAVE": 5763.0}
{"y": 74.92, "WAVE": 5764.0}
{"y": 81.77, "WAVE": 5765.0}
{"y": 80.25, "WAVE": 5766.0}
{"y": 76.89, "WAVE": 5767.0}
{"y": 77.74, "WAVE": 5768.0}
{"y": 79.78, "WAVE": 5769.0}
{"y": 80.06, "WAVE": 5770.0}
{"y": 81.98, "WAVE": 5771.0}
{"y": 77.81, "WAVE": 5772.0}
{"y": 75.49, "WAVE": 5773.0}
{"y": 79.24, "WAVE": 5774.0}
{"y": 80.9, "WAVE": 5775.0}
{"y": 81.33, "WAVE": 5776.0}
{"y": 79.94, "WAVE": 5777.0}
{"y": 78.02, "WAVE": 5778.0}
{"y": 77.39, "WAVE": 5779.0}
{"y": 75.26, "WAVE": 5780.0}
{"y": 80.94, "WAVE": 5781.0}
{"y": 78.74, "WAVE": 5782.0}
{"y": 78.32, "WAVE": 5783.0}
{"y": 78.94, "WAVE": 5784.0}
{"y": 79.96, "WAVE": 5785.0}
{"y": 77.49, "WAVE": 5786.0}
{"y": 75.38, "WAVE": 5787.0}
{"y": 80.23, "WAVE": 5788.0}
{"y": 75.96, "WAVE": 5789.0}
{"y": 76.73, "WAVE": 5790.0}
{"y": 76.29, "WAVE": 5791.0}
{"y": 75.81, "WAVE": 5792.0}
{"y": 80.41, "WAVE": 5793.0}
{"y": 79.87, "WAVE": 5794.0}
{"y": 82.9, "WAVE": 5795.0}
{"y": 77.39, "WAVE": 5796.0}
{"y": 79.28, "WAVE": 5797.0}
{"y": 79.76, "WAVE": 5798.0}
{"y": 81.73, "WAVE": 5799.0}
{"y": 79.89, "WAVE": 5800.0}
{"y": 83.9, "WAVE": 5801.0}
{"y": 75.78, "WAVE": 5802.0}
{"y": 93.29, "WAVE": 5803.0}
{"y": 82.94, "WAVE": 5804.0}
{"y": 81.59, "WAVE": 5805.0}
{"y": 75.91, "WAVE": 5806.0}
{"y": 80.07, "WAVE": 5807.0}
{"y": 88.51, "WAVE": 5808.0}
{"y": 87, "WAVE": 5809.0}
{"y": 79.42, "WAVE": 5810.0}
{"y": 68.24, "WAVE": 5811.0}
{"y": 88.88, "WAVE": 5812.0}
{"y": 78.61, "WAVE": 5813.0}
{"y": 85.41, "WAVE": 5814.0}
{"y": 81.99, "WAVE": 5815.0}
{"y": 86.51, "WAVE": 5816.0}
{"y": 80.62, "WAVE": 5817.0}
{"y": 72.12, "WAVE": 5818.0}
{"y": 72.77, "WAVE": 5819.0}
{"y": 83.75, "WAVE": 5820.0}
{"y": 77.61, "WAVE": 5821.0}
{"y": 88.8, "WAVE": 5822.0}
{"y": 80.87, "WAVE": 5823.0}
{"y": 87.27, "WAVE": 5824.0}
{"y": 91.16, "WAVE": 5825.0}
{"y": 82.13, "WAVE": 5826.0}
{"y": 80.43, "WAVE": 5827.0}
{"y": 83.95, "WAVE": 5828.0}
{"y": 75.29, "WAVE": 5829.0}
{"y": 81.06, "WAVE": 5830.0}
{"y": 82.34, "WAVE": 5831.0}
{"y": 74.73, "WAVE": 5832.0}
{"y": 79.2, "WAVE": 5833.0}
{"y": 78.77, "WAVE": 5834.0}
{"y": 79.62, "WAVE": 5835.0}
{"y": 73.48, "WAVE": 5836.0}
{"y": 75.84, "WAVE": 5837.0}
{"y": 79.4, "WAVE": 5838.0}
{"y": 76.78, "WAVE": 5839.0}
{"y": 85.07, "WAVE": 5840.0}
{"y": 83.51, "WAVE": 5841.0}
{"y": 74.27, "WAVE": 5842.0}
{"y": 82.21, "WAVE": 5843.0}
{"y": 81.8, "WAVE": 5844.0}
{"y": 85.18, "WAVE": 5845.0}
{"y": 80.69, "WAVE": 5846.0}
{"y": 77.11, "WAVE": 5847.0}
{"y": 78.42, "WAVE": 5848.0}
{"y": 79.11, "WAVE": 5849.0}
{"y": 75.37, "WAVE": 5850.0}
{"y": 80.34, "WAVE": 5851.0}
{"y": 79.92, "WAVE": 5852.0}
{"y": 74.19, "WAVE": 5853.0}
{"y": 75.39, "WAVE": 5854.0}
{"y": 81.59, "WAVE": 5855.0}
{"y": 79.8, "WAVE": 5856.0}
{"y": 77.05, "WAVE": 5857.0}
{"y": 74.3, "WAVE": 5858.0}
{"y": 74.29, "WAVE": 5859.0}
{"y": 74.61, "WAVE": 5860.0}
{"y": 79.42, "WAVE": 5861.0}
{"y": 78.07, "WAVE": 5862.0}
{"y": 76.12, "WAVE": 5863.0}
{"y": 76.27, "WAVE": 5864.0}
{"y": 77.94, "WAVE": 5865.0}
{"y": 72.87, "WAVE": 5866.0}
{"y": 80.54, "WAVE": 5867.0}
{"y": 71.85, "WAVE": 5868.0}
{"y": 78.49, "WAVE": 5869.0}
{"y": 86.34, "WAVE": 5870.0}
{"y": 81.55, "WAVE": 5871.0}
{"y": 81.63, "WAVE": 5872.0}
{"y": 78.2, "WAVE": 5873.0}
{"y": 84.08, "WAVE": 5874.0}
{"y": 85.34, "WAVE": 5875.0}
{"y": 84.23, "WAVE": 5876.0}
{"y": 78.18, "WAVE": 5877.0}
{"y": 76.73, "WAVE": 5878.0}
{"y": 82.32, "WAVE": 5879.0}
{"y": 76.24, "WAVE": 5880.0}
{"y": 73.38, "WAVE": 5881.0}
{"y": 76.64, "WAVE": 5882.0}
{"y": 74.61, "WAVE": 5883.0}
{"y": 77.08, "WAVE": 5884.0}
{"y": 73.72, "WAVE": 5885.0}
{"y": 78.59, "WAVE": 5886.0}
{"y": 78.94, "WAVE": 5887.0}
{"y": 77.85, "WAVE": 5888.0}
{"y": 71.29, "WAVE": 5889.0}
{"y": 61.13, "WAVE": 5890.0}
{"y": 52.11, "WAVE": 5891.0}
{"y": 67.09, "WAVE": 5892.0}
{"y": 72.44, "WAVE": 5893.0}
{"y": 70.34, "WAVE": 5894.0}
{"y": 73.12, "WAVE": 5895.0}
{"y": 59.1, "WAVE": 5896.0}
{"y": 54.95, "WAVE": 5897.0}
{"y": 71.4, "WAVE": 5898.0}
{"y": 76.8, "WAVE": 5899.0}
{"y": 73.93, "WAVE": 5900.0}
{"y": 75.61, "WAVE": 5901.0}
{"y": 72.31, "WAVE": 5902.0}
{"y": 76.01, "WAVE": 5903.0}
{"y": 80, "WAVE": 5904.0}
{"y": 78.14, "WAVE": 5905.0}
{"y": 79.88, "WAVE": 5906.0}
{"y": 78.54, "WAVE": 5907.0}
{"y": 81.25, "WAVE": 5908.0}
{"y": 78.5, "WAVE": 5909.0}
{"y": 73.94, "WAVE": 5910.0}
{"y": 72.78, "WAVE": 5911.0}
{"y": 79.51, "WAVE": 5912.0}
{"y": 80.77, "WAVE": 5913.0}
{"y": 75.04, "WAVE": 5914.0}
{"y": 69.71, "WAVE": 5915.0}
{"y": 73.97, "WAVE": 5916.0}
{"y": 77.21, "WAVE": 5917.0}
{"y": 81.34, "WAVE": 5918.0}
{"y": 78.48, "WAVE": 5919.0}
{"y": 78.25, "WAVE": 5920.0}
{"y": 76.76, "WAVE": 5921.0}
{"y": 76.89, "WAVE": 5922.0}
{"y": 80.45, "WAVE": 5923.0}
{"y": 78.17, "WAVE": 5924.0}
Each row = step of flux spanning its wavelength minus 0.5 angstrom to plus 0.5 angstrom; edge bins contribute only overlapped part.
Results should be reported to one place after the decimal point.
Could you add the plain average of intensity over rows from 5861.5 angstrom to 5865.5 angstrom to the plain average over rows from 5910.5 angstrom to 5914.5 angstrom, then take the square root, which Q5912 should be 12.4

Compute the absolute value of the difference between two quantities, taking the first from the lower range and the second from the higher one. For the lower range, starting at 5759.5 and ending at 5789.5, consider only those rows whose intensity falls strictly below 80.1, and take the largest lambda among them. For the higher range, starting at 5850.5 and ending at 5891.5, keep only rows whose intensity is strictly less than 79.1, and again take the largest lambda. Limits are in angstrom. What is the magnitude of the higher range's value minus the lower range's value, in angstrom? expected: 102 angstrom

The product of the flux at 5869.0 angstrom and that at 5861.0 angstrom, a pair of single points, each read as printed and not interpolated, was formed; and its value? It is 6234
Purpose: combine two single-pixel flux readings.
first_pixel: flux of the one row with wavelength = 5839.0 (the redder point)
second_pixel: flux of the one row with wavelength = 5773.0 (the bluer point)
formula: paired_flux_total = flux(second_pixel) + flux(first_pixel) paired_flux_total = 152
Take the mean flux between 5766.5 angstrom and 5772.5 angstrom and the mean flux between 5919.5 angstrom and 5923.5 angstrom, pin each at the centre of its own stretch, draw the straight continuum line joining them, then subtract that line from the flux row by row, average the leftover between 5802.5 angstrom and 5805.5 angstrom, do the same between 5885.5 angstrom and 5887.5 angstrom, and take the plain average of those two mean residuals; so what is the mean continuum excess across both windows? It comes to 3.8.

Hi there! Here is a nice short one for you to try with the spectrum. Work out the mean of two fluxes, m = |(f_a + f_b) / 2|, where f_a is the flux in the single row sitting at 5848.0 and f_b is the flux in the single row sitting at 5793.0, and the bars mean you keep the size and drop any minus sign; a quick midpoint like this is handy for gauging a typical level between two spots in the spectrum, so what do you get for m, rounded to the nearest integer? 79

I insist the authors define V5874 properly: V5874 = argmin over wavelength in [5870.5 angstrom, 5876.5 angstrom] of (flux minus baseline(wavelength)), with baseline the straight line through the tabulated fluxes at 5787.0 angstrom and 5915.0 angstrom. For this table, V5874 5873.0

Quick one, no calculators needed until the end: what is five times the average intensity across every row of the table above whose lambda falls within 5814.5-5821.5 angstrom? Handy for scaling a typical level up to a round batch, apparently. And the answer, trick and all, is 397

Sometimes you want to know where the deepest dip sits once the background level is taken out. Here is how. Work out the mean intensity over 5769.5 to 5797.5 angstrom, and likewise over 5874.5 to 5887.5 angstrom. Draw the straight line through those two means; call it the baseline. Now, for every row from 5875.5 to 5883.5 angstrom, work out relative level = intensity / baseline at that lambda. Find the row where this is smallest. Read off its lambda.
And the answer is 5881.0 angstrom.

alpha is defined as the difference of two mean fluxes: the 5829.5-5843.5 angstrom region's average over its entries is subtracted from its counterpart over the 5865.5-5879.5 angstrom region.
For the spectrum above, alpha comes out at 1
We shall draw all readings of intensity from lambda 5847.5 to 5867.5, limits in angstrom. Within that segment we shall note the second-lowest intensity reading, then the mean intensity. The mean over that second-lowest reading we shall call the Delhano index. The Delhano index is 1.04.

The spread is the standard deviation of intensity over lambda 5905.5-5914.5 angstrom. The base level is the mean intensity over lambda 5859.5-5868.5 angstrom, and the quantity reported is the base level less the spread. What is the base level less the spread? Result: 73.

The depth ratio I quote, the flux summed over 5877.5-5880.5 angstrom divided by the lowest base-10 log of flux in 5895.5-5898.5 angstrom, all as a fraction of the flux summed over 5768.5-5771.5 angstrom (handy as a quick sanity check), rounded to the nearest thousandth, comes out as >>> 0.559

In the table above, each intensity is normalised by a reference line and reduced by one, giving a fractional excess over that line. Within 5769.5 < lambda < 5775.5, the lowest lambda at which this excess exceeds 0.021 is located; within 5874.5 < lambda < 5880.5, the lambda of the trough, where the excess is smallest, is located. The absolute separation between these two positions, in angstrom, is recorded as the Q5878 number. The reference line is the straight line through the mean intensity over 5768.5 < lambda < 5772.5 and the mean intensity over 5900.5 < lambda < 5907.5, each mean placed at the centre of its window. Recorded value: 109 angstrom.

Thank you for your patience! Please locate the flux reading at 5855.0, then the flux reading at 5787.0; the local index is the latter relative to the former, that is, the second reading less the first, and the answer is -6.2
